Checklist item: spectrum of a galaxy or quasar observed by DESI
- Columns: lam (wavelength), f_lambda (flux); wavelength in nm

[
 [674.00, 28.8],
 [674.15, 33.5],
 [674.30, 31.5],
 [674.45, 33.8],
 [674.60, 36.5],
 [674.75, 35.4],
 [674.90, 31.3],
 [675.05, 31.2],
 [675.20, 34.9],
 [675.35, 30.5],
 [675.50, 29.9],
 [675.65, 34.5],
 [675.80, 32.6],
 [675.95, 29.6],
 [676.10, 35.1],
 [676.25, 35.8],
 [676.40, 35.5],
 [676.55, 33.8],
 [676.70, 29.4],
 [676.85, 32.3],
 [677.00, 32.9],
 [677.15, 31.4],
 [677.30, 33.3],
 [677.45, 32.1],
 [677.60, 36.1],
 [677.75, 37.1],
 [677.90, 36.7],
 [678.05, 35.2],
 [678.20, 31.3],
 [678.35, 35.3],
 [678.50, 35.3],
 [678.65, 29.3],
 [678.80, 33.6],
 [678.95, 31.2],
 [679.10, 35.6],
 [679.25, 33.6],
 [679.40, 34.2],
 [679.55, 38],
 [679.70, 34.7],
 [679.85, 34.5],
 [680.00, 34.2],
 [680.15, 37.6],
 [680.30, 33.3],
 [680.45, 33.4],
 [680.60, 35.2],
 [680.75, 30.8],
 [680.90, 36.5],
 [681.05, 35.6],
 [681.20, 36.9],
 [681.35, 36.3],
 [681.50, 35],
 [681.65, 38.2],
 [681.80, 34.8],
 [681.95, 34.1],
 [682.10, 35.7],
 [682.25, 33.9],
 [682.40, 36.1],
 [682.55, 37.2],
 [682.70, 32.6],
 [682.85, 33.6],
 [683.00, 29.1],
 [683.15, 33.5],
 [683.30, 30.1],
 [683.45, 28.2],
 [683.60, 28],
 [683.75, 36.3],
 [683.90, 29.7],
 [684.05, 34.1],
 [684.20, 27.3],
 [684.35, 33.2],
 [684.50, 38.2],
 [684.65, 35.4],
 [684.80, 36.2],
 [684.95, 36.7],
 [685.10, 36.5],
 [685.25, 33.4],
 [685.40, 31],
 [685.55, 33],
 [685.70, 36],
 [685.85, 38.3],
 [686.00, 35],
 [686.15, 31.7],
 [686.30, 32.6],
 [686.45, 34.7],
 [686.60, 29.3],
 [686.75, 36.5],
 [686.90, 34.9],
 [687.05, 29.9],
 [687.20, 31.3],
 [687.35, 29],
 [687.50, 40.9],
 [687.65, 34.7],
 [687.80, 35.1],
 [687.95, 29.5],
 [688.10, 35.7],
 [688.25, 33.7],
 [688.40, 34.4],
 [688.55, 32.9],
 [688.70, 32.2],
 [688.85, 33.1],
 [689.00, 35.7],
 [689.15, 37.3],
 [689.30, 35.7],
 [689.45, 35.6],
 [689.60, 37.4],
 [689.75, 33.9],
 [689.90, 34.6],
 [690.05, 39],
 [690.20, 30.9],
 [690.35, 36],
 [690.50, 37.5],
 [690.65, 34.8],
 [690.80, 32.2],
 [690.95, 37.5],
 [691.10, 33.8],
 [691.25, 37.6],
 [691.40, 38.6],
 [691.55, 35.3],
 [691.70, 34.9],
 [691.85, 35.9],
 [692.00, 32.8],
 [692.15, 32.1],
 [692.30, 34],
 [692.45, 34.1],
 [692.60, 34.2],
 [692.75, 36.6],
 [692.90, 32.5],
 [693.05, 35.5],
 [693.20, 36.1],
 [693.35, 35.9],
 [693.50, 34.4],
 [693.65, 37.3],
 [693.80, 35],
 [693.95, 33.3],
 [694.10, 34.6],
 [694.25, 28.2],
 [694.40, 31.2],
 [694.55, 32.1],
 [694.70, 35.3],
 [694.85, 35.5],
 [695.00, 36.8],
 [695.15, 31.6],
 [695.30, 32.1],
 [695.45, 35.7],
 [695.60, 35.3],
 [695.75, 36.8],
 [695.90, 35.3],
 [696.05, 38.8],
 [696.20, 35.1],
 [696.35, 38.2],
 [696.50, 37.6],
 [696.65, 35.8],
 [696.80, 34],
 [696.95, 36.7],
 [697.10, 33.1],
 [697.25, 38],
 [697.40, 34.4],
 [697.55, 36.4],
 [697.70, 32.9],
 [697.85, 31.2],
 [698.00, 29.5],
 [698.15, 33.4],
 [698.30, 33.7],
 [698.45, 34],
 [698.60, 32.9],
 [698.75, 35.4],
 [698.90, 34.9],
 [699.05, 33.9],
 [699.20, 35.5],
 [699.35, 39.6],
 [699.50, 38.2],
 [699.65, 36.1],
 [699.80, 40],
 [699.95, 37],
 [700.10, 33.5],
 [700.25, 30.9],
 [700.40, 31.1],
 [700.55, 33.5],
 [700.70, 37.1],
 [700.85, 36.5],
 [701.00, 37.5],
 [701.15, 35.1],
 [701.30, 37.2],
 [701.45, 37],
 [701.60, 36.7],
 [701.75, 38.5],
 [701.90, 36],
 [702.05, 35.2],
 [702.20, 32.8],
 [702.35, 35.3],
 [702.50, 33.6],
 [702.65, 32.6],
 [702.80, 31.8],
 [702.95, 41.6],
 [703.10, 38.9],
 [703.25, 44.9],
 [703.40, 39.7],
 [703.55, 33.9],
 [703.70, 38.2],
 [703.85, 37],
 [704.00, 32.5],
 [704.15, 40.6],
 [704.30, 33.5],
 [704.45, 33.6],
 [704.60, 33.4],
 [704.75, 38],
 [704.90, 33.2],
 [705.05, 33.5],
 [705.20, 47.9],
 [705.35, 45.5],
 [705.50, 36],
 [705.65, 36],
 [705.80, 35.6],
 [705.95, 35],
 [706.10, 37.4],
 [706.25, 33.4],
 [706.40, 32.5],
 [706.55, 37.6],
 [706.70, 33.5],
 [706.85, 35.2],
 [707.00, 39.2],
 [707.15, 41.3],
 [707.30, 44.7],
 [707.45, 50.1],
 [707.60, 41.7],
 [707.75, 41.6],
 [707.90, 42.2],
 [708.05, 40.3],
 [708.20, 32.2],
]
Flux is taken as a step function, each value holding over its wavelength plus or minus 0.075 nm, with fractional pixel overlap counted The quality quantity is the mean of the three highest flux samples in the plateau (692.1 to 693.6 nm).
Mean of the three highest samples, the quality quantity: 36.2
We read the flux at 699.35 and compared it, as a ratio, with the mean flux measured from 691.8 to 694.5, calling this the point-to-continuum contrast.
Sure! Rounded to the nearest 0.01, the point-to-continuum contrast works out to 1.16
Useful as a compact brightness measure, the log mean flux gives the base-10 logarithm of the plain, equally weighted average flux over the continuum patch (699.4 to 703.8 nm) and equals 1.56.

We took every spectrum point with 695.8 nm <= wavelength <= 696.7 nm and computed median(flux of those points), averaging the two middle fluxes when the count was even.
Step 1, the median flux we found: 37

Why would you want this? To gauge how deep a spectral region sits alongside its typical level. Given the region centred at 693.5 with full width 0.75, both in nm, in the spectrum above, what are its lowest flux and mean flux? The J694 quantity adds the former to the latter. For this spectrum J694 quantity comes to 70.1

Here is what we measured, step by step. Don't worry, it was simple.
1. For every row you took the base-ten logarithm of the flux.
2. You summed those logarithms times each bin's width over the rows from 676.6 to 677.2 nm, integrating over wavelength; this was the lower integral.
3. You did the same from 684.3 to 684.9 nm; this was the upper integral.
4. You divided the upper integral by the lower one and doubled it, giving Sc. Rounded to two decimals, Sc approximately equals 2.07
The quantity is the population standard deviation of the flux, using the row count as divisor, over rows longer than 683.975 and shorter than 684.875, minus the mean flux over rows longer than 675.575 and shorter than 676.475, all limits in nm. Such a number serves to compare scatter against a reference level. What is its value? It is -30.4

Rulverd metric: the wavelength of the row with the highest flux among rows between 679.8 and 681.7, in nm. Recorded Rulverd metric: 681.65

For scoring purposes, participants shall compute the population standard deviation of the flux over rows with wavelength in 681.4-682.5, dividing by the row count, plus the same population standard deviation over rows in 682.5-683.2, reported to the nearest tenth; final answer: 3.9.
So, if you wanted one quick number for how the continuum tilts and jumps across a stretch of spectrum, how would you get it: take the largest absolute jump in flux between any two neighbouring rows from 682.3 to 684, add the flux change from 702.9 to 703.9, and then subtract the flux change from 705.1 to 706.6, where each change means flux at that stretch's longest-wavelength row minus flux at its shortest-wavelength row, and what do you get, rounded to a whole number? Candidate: 14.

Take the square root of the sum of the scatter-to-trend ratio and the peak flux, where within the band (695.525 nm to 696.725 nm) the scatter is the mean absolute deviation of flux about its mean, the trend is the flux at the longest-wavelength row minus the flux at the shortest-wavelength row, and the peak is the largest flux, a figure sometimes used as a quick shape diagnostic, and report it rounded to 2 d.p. 6.42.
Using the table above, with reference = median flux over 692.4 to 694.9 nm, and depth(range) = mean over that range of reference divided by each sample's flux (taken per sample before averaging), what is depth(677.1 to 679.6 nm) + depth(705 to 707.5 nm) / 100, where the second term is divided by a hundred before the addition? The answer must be 1.03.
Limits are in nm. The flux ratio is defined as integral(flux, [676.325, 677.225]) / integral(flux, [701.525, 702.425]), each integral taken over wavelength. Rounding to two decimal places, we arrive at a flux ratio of 0.91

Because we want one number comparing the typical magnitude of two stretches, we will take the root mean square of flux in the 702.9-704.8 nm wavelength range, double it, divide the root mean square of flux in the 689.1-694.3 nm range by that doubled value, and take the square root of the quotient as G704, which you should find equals 0.683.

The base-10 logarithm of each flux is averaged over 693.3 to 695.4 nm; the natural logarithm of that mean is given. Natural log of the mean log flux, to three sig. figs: 0.424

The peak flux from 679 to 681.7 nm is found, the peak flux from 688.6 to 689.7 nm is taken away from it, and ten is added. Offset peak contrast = 10.8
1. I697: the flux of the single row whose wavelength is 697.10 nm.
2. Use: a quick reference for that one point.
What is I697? 33.1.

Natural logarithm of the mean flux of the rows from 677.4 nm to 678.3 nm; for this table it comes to 3.55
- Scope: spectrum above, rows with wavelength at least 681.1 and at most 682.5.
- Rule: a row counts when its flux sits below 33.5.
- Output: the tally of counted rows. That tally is 0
